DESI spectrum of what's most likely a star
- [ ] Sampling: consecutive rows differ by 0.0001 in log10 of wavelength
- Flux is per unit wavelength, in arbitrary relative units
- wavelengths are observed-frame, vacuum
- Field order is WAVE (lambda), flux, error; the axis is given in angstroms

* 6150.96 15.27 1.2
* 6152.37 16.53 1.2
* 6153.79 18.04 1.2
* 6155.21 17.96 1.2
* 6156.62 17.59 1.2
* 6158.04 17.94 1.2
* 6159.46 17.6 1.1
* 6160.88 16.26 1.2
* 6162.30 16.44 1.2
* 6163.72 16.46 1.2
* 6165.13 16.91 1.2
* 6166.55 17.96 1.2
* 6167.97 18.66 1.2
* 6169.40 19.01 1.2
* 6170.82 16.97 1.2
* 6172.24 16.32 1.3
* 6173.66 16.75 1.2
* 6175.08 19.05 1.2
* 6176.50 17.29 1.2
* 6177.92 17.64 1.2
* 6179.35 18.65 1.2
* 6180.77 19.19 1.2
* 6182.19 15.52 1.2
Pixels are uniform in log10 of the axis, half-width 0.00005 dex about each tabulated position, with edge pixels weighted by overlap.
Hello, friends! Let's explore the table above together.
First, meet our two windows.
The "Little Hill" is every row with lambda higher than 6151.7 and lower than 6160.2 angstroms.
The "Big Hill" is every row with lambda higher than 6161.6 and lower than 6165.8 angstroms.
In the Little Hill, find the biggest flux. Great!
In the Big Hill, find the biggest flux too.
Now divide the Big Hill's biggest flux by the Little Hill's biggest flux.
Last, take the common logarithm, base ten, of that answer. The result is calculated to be -0.03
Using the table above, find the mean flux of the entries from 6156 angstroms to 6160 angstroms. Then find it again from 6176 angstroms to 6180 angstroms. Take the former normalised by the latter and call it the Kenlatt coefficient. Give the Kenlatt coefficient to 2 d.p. 0.99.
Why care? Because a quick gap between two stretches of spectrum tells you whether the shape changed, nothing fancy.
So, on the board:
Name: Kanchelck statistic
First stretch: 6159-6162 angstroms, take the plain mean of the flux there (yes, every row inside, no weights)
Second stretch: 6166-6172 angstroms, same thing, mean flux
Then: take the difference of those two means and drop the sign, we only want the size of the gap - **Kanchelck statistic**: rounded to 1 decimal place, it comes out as 1.2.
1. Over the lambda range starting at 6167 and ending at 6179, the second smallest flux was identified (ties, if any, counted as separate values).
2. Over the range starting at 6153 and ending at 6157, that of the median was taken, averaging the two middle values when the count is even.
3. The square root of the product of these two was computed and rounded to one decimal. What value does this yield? 17.3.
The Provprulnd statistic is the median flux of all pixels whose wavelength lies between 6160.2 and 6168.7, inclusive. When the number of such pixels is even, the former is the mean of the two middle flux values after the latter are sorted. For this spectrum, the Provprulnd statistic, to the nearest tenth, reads 16.7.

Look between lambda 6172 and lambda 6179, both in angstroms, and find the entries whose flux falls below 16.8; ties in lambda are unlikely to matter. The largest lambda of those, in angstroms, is 6173.66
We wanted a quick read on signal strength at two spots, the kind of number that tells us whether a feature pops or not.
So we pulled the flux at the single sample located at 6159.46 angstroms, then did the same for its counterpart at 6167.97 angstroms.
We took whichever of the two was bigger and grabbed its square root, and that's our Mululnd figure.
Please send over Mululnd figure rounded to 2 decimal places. 4.32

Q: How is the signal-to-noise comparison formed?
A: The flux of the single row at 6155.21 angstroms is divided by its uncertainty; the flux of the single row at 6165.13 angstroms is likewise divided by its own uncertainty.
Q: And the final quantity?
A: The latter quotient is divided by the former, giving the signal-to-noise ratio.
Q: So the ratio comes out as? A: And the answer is 0.94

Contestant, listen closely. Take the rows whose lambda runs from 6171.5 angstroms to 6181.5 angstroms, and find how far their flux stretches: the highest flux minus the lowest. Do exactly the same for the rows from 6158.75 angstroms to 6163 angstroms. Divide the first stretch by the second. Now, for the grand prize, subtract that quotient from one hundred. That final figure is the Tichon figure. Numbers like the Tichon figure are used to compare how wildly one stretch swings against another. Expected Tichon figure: 97.9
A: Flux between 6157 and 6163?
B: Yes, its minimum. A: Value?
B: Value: 16.26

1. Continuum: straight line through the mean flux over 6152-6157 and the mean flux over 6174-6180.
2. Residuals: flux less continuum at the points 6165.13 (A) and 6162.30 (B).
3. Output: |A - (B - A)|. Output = 0.5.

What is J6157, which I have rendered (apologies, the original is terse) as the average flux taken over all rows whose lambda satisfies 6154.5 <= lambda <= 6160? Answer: 17.8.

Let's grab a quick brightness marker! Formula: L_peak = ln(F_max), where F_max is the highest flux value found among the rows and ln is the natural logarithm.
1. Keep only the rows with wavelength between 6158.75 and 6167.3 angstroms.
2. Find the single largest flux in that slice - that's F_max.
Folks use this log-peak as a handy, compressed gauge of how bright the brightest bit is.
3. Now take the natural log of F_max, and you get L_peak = 2.89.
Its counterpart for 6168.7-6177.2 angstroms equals 2.95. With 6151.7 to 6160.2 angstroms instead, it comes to 2.89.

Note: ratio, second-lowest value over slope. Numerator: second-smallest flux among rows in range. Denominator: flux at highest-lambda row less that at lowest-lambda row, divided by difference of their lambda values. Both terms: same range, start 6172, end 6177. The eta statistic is 74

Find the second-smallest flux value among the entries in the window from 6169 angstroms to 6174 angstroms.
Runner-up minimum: 16.75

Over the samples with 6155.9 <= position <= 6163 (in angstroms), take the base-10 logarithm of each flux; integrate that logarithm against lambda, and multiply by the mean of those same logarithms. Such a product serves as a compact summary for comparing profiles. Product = 10.8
